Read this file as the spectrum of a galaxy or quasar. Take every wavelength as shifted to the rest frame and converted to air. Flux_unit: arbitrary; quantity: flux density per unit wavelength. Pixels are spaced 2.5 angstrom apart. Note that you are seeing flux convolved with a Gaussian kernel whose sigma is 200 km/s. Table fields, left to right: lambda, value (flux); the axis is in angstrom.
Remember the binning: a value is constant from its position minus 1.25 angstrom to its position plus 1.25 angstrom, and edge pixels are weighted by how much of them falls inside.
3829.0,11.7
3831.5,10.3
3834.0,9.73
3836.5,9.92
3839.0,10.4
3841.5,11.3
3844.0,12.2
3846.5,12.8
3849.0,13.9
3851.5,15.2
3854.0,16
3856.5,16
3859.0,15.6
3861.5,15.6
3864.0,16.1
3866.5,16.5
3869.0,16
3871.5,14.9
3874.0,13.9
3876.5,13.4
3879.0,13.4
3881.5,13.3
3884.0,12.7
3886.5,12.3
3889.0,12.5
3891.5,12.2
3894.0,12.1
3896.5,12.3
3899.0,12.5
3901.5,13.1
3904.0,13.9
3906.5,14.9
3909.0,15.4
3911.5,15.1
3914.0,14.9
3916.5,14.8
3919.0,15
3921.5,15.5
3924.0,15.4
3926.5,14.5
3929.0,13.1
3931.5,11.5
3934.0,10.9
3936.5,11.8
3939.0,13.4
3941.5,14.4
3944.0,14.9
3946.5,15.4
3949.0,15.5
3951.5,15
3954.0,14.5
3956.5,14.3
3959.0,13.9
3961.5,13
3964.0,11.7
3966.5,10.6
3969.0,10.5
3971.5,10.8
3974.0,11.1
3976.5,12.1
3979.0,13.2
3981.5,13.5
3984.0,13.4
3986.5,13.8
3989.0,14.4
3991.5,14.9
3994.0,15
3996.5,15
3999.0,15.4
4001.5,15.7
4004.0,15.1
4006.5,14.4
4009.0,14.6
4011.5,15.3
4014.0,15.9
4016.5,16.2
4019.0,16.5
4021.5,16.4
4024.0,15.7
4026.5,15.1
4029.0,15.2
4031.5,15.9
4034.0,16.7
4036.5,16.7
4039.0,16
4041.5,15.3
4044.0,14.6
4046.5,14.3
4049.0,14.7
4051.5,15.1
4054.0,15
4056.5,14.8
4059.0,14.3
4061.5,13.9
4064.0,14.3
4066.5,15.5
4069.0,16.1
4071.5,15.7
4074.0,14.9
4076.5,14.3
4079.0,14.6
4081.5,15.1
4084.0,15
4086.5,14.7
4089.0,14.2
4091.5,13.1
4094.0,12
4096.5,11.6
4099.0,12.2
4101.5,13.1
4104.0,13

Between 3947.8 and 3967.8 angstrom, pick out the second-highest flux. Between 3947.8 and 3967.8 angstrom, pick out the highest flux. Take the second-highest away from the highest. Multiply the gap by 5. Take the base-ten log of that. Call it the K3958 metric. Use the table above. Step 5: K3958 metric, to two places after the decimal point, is 0.40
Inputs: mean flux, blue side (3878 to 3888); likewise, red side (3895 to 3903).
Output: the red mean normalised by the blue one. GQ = 0.98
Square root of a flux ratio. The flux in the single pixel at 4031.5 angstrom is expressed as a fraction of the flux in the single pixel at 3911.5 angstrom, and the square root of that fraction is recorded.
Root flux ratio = 1.03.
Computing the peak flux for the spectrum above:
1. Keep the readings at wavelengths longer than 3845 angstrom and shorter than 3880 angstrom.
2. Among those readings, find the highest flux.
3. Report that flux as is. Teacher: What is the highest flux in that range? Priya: 16.5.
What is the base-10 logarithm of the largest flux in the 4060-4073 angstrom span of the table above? 1.21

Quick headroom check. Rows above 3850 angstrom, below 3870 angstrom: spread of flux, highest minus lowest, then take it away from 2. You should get 0.7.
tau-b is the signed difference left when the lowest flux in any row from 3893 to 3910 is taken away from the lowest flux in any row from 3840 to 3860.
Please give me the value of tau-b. -1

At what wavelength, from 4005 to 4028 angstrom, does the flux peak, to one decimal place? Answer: 4019.0 angstrom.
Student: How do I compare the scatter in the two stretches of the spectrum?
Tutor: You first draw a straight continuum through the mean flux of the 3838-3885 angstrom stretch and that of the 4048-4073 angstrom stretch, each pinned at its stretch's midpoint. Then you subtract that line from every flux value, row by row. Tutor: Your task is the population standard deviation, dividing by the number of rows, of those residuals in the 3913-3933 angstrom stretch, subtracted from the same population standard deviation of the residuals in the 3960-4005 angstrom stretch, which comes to 0.39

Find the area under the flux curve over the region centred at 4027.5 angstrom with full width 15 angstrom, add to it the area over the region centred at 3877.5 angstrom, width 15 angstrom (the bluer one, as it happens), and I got 442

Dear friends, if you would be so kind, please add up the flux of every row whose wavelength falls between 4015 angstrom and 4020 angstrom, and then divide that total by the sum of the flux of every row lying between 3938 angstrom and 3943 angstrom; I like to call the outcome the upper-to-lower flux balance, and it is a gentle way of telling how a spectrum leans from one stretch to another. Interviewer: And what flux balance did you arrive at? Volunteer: 1.2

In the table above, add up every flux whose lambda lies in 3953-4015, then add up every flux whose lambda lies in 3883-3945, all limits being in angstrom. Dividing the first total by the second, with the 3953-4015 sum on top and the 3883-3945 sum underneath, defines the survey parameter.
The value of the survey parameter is 1.009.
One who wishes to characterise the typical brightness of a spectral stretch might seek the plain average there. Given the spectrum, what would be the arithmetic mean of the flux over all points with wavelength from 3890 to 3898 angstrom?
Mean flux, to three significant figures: 12.2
